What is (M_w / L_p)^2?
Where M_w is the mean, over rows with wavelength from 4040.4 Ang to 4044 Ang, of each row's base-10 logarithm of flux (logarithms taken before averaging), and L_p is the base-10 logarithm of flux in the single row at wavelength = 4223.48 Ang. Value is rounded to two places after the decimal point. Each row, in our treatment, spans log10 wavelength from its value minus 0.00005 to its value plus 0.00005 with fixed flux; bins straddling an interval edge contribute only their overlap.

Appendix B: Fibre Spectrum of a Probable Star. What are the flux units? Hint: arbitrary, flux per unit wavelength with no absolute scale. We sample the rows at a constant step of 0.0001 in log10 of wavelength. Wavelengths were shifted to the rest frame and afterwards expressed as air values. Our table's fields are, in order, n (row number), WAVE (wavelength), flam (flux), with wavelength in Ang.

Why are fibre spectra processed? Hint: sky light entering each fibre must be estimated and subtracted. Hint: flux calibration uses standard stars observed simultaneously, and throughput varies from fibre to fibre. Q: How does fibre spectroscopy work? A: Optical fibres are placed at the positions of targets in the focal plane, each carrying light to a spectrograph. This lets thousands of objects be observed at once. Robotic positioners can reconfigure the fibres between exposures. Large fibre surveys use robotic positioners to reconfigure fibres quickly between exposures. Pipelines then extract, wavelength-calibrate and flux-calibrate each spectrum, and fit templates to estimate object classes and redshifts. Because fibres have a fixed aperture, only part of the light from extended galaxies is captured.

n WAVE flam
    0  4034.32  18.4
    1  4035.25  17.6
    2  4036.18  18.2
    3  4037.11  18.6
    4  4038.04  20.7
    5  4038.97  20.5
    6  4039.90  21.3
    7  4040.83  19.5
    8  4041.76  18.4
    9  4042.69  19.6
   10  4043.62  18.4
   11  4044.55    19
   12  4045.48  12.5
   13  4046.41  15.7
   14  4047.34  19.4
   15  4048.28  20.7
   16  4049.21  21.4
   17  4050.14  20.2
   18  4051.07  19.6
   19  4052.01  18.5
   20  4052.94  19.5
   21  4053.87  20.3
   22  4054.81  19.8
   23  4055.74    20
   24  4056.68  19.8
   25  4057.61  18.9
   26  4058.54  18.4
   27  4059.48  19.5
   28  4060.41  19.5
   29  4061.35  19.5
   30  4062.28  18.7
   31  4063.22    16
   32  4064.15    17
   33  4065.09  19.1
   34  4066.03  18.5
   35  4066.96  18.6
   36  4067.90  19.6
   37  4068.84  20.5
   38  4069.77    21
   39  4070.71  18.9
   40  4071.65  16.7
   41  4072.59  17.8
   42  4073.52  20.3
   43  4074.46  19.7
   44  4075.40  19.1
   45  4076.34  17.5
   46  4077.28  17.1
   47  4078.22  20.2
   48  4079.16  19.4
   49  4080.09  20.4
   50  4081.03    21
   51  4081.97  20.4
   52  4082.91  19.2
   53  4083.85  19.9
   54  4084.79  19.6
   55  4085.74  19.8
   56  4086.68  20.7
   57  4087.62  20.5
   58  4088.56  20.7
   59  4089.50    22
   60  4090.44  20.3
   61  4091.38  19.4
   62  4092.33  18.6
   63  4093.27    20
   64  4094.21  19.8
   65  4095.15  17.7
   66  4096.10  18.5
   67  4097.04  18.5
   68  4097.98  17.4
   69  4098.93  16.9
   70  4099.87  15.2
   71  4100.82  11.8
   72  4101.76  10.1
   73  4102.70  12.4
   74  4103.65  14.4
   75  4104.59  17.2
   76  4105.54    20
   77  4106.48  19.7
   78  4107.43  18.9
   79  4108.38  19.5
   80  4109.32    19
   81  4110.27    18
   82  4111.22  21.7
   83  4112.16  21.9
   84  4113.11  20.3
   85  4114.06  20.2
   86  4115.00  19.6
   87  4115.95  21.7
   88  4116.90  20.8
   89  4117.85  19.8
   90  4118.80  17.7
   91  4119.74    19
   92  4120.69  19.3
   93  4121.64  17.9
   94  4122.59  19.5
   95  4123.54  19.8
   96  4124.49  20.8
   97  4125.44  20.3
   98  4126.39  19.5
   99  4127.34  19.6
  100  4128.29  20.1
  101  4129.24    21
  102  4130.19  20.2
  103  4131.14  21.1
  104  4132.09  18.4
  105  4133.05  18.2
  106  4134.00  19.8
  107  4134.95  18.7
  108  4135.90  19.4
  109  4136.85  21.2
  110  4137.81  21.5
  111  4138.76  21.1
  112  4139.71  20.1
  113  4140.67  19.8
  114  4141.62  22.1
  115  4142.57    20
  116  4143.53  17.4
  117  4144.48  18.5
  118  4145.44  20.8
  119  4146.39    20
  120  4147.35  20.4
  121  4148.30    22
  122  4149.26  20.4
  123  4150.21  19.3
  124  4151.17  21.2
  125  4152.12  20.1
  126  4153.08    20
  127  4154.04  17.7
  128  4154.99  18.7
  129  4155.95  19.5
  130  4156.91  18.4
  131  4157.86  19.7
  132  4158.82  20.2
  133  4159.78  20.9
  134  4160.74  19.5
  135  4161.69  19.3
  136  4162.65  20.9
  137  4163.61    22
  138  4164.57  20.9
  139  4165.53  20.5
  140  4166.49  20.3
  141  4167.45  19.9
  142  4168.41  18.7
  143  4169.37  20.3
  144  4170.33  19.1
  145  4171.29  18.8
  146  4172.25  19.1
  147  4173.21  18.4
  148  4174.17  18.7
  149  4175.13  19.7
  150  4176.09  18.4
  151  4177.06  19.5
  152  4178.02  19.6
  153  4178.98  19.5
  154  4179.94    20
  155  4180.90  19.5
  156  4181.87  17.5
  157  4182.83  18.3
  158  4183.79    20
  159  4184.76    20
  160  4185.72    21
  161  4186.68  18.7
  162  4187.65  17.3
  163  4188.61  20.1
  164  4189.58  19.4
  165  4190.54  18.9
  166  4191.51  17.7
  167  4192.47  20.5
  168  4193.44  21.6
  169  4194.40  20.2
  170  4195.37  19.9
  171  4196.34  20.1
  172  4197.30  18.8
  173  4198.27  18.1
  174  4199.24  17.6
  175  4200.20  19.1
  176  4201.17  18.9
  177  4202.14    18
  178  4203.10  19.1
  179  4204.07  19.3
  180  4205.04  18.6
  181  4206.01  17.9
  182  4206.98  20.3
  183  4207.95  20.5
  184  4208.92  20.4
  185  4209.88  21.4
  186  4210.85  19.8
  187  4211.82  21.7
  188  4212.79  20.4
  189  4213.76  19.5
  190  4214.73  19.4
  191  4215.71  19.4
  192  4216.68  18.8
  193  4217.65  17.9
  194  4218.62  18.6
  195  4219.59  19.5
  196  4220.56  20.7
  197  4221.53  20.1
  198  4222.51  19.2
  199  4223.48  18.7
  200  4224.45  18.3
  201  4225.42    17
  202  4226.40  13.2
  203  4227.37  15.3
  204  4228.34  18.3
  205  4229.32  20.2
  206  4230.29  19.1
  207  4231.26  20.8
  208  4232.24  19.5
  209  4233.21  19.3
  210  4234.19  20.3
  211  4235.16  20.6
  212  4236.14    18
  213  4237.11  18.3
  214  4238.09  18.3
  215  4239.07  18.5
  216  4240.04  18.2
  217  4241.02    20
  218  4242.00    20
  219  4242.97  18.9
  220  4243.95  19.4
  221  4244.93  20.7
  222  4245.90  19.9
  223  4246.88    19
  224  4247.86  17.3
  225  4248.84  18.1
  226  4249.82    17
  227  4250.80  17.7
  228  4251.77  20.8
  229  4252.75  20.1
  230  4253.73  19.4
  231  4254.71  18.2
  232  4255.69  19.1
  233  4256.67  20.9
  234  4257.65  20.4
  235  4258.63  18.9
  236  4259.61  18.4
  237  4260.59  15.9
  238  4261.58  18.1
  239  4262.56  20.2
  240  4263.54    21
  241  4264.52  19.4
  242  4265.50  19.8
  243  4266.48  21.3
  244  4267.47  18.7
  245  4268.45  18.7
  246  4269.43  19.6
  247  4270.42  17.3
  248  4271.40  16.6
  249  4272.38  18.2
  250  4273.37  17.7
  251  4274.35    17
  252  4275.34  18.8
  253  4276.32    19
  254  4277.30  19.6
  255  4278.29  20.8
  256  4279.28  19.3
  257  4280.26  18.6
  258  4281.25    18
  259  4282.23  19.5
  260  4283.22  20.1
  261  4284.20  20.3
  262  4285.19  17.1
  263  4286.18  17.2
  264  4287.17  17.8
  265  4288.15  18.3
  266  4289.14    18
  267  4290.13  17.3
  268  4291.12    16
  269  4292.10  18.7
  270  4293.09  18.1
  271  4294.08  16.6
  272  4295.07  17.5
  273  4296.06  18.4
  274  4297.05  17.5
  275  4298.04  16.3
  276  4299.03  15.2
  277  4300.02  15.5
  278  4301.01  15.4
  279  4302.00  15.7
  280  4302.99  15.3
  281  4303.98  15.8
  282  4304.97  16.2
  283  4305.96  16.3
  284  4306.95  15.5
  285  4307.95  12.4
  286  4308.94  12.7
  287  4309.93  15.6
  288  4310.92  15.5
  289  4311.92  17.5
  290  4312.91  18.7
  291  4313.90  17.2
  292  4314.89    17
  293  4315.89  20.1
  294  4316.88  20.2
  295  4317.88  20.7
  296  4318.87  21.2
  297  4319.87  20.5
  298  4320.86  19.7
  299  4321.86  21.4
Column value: 1.01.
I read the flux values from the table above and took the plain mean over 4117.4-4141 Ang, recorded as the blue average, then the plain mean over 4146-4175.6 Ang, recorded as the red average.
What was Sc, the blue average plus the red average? 39.6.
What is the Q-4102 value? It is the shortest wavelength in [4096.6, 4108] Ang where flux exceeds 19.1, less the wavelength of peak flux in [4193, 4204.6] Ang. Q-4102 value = -87.9 Ang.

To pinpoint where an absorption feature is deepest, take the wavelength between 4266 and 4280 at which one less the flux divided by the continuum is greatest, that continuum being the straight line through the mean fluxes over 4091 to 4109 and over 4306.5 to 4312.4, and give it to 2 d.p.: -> 4271.40 Ang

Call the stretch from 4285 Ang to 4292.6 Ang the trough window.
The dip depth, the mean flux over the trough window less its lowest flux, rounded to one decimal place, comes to 1.6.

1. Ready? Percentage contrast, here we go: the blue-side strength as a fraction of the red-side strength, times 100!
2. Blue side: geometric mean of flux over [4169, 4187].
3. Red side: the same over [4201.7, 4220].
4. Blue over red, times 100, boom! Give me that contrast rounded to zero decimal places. 99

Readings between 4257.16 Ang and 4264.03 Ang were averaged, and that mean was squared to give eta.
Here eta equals 360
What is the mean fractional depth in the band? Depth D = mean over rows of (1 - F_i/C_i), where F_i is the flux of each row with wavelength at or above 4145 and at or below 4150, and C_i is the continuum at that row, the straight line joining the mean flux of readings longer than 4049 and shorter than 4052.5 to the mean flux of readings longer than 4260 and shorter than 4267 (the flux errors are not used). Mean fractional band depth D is -0.053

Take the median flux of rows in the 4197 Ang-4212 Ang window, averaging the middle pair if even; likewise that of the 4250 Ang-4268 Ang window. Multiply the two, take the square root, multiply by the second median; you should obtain 373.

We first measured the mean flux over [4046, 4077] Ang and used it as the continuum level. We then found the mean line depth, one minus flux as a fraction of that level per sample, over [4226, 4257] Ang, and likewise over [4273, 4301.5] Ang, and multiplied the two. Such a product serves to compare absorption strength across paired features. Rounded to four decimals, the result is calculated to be 0.0006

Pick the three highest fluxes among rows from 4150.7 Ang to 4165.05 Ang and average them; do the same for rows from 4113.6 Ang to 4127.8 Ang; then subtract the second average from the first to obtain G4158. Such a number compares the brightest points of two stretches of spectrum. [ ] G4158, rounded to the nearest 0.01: 0.27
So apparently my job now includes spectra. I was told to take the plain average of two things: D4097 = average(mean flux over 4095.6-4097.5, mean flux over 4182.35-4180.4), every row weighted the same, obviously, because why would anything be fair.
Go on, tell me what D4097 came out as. 18.5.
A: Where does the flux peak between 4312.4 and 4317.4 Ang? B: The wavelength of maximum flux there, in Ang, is 4316.88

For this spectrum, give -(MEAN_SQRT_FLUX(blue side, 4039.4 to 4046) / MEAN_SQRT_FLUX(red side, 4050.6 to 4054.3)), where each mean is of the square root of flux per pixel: -0.97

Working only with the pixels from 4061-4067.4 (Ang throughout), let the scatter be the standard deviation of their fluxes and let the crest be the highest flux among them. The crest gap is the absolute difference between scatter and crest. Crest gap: 18.3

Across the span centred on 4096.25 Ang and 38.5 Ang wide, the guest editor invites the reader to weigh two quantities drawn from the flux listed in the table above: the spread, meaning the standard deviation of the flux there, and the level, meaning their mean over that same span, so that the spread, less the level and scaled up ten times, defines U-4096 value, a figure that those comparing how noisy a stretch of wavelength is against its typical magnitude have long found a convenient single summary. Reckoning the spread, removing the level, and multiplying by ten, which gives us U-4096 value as -161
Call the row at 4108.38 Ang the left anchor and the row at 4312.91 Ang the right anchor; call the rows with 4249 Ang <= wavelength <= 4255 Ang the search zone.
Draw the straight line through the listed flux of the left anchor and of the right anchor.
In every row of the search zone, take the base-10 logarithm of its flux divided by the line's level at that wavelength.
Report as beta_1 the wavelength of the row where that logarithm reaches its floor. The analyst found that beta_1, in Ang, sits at 4249.82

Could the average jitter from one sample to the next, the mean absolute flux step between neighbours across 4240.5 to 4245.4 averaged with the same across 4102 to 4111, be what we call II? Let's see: 1.04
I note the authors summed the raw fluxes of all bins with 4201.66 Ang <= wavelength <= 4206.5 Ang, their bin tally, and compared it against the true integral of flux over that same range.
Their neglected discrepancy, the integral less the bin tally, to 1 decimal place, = -3.0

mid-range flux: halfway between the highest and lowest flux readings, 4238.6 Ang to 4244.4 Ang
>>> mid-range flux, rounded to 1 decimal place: 19.1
